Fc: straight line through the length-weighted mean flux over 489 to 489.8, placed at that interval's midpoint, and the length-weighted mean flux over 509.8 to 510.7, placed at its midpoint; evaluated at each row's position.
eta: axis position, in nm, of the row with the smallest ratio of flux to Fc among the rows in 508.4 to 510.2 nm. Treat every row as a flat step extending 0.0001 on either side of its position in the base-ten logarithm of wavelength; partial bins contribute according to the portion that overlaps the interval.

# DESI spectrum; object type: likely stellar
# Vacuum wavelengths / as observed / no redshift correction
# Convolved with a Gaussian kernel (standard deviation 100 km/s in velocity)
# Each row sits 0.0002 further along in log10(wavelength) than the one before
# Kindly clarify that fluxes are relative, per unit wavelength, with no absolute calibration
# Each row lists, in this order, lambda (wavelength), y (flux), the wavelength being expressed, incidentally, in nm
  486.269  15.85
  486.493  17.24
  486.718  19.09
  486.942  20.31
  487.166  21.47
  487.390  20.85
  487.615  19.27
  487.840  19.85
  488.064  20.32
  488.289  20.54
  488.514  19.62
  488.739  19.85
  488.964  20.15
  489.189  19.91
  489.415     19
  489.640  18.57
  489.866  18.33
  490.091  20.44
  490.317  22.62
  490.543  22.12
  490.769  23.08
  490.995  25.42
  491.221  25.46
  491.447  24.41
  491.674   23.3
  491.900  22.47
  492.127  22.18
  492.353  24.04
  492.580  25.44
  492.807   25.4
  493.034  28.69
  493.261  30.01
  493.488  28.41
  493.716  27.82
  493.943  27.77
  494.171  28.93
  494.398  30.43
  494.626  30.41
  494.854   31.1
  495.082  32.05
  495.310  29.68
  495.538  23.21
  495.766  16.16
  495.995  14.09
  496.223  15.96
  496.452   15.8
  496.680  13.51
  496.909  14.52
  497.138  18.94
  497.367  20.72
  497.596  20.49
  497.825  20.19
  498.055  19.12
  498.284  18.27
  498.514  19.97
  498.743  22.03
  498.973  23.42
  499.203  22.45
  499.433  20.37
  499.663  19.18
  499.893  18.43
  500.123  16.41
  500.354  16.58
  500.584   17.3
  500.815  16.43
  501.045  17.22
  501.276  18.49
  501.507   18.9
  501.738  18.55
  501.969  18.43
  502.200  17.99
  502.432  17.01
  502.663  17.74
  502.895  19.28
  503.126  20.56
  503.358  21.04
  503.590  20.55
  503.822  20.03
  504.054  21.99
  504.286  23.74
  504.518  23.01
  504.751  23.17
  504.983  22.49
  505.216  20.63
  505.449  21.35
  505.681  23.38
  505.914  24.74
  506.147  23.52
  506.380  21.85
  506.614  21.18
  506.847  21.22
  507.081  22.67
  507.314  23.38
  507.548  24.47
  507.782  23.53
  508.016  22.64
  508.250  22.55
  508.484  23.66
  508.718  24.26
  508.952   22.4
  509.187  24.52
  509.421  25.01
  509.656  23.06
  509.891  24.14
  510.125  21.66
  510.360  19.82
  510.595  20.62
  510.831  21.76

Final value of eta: 510.125 nm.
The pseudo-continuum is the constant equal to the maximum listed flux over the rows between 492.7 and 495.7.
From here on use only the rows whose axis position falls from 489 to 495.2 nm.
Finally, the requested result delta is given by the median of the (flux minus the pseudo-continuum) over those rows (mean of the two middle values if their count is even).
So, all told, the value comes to -7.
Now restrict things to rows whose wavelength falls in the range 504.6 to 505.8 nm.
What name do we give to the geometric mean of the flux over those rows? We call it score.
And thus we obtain 22.2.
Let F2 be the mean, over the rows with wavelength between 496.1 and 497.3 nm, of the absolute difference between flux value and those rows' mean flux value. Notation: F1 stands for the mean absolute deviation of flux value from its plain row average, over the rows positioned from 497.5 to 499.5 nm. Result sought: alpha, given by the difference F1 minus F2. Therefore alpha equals -0.10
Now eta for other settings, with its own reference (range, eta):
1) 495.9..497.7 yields 496.680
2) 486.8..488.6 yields 487.615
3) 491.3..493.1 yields 492.127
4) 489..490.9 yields 489.866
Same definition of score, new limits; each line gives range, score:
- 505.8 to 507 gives 22.5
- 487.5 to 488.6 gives 19.9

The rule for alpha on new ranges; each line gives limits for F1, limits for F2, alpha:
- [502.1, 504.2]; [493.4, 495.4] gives 0.16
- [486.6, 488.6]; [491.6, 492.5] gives -0.06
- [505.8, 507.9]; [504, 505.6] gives 0.21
